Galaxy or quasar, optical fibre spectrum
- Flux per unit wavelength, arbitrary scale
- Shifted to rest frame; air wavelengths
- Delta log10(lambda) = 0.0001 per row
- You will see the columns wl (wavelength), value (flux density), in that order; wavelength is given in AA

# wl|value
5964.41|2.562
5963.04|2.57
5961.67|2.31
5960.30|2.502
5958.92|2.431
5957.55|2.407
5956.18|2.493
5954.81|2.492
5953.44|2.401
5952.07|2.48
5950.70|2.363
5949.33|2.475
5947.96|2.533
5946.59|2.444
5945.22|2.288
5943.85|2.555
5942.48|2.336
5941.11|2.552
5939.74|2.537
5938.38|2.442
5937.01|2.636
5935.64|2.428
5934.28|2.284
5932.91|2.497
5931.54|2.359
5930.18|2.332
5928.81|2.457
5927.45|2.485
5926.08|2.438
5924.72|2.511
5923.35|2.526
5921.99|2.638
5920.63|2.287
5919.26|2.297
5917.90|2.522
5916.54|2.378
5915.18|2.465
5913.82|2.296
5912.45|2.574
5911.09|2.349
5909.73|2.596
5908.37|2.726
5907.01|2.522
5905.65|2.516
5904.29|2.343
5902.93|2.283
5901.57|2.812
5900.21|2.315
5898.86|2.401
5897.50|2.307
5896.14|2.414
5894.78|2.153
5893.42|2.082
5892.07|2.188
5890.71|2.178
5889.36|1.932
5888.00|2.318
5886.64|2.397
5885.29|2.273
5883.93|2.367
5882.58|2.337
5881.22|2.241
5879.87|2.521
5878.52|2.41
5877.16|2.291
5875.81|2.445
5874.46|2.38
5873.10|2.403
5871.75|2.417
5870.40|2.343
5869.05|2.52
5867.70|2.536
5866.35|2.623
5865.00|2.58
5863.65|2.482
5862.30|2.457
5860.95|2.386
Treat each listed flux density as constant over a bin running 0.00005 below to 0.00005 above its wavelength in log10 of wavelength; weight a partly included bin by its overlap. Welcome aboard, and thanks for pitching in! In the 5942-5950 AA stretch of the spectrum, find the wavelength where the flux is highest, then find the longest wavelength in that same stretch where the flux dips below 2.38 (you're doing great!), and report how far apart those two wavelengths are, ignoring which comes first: 1.4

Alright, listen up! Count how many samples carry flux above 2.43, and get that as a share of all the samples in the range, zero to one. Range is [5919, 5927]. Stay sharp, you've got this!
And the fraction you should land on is 0.67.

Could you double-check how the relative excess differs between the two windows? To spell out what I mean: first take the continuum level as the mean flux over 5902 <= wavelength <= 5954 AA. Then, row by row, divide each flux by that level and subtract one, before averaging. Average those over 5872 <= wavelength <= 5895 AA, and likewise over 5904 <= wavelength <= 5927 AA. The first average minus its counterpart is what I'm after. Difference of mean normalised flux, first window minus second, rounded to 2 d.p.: -0.07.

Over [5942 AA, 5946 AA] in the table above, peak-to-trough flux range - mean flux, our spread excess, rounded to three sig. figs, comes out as -2.13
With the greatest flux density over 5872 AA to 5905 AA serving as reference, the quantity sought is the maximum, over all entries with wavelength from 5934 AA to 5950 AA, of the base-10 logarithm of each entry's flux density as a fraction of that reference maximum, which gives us -0.028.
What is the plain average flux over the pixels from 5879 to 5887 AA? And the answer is 2.36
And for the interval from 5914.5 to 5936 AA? 2.43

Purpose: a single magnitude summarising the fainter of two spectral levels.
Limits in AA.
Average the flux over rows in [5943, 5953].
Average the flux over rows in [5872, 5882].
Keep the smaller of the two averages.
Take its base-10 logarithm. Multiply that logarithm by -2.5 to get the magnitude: -0.943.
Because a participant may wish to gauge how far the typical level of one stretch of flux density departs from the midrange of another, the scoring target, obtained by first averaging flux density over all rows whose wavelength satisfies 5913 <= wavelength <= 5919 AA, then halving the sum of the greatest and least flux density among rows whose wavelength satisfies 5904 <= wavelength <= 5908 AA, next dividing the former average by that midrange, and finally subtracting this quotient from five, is 4.01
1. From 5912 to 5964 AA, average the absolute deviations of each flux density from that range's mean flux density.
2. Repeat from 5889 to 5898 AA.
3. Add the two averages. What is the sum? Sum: 0.187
